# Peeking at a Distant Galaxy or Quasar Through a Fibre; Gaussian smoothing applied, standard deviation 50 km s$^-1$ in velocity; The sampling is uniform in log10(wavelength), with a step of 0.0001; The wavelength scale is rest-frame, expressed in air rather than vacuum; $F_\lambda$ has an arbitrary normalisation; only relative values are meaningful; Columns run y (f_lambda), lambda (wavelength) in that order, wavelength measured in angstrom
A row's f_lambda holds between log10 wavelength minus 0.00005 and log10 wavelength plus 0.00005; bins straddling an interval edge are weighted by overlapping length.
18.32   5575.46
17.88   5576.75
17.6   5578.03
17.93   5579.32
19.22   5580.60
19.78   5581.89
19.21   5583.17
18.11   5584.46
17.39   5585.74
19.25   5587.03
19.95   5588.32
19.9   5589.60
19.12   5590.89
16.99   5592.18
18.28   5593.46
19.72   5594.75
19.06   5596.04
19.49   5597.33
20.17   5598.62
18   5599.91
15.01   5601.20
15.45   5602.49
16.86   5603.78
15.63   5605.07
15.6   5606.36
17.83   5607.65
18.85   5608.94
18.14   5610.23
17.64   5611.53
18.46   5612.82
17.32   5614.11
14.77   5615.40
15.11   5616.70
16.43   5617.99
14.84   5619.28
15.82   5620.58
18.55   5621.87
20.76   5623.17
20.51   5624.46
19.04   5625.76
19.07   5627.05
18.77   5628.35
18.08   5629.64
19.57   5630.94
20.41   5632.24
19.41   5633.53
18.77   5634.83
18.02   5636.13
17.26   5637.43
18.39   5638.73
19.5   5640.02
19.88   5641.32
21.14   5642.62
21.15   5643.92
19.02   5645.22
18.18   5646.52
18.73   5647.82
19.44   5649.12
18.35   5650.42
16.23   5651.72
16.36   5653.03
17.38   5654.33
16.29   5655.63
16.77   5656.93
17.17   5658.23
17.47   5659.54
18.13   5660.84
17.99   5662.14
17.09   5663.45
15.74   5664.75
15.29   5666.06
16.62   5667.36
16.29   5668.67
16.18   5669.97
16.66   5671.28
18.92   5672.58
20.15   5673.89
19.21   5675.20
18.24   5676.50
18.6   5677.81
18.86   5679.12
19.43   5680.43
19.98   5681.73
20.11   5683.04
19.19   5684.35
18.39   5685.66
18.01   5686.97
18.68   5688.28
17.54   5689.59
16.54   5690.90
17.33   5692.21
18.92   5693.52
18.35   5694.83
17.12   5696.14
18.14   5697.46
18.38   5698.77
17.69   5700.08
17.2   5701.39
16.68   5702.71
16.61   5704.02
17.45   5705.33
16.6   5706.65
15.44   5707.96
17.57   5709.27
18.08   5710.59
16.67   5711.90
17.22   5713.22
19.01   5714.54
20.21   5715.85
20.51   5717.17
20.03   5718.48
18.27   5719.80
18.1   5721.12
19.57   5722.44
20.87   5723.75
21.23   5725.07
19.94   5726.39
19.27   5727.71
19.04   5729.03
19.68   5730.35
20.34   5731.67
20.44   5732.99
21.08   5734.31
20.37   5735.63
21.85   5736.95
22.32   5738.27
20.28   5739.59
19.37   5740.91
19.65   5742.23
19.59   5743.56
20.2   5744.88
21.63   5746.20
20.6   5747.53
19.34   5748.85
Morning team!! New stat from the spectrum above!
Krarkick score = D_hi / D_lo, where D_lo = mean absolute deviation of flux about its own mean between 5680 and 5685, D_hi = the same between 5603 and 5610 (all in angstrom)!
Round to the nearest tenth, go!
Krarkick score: 3.0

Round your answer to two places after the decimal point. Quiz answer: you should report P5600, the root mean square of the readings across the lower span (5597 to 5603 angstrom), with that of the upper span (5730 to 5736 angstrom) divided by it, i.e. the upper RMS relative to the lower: 1.15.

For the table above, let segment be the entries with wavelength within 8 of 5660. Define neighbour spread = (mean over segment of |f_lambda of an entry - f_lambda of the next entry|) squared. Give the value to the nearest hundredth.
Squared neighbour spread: 0.54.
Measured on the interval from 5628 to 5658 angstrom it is 0.84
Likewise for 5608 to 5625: 1.59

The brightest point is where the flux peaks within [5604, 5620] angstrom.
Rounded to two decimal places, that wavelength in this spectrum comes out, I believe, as 5608.94 angstrom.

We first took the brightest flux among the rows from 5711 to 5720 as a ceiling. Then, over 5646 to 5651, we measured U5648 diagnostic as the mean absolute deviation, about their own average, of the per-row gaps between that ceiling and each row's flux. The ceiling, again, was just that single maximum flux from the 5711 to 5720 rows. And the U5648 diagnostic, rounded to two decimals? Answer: 0.41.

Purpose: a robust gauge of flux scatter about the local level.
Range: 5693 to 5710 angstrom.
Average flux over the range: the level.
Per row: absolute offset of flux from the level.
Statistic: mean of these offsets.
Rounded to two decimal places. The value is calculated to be 0.73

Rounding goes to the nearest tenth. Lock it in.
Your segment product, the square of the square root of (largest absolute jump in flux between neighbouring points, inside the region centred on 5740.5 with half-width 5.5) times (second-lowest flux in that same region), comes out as 40.0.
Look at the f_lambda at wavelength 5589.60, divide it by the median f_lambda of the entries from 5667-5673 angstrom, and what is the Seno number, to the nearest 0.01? 1.20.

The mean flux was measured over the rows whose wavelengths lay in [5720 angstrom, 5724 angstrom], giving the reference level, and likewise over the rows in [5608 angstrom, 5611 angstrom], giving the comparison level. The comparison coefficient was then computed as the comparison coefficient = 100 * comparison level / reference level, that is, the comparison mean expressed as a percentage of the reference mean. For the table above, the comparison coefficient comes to 95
